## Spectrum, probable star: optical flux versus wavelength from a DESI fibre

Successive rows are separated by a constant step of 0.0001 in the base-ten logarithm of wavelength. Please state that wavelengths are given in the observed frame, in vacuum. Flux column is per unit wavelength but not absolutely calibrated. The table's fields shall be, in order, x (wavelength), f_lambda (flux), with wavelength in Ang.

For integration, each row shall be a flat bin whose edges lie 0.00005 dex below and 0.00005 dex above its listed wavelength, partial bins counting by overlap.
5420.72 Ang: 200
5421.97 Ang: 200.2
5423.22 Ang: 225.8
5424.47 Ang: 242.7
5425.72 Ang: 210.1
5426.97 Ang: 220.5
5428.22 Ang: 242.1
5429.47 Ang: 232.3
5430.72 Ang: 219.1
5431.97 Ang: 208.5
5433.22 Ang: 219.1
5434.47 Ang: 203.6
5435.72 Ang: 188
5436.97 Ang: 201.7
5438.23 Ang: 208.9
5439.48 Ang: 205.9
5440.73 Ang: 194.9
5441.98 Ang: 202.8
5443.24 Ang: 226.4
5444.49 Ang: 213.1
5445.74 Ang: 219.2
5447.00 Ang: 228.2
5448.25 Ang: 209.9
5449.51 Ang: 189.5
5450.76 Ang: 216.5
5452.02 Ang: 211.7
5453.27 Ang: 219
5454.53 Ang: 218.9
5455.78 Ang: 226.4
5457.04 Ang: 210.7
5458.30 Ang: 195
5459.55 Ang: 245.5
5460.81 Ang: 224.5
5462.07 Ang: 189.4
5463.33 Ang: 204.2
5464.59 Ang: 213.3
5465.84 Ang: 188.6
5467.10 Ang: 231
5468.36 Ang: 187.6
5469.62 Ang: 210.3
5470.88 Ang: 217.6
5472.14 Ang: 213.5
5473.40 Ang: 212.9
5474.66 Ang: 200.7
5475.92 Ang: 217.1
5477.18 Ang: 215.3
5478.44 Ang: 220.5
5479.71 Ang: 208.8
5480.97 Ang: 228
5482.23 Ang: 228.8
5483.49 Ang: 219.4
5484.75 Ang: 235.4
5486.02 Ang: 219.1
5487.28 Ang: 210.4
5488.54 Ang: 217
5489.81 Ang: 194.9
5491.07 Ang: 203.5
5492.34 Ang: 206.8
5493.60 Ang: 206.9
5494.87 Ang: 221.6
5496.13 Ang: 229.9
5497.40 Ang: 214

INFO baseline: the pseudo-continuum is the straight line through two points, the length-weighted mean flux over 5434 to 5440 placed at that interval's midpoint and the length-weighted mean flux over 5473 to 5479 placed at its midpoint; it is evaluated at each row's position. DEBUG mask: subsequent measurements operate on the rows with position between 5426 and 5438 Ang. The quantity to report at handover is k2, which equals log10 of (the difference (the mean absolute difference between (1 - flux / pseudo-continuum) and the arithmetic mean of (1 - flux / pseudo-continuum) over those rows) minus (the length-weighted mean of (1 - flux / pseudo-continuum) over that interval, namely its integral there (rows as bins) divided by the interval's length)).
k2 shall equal -0.85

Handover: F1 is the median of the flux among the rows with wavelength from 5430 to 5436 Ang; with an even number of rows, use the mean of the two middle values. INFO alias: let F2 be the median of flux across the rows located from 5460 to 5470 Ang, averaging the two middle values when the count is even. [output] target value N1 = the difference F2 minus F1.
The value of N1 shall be -1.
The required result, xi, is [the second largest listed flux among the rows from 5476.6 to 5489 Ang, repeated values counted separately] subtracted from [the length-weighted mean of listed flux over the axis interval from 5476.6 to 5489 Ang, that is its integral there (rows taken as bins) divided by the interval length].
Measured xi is -8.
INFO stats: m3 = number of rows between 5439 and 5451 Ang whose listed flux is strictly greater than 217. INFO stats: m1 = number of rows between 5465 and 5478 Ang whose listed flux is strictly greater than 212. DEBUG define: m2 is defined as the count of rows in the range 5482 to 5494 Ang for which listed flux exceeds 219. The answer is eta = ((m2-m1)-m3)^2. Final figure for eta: 25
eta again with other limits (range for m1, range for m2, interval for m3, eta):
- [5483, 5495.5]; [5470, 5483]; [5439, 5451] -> 25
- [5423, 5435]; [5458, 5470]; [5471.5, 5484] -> 81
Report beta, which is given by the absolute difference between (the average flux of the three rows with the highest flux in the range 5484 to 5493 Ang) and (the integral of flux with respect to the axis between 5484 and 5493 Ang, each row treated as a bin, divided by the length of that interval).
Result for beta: 11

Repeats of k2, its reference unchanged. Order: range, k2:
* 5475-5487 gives -1.27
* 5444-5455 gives -1.12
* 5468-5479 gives -1.58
